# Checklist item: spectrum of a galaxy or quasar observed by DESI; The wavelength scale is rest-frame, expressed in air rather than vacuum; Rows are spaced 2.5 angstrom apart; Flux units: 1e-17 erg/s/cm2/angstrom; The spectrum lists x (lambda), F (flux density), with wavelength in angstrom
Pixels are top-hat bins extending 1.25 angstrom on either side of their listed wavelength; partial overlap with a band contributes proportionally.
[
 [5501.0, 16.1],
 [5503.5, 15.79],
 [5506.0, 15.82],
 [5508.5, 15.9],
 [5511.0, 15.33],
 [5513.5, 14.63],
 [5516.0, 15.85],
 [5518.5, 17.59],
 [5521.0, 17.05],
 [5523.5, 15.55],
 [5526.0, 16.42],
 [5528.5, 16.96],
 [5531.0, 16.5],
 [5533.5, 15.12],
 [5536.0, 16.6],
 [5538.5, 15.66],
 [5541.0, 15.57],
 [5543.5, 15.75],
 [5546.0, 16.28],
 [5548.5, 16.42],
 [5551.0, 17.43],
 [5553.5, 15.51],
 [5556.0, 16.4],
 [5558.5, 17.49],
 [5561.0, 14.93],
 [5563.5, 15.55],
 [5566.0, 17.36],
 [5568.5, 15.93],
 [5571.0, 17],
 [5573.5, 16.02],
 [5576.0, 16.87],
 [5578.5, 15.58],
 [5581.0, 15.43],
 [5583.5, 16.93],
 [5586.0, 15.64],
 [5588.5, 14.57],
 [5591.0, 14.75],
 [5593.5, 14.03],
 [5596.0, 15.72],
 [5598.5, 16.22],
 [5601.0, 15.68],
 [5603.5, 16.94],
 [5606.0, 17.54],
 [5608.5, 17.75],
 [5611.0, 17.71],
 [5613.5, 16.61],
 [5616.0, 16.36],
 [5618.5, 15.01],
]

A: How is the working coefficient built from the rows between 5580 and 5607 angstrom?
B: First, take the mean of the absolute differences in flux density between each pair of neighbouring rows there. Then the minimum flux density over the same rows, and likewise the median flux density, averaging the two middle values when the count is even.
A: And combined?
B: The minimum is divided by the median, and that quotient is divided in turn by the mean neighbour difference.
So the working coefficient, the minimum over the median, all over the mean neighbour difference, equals 0.96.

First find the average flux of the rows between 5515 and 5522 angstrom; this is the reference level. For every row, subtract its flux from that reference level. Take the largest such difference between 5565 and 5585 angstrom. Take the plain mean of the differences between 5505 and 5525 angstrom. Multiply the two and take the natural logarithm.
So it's 0.2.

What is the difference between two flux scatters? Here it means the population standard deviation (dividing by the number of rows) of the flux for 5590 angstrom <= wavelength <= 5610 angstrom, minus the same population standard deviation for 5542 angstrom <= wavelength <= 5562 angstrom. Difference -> 0.39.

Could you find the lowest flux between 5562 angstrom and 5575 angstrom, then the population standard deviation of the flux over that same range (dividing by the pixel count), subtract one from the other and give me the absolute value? 14.9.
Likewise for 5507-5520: 13.7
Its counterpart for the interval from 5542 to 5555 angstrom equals 14.8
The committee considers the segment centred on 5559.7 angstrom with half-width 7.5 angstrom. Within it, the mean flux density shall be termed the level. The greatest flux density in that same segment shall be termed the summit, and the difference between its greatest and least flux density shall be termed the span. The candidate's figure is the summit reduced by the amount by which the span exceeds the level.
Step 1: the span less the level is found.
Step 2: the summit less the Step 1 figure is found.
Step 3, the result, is 31.1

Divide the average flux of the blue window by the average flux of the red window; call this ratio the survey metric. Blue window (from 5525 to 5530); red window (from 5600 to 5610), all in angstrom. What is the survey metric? 0.98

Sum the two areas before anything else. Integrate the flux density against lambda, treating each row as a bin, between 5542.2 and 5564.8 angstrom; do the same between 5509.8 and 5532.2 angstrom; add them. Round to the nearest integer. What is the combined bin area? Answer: 729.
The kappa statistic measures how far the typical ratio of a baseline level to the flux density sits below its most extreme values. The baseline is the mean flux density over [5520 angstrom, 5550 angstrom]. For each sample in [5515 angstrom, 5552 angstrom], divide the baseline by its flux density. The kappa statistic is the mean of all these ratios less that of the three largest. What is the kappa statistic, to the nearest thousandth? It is -0.056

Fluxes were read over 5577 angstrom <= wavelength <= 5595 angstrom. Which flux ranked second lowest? 14.57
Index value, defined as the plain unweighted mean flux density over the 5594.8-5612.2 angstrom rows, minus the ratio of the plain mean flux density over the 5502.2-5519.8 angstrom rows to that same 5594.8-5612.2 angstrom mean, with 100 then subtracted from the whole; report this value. -84.1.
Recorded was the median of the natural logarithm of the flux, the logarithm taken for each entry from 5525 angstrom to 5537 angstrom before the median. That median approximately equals 2.80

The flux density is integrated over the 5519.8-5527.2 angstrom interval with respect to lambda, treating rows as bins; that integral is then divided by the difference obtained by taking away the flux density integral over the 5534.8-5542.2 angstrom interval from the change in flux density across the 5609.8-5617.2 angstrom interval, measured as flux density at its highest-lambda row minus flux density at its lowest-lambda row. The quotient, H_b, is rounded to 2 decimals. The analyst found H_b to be -1.01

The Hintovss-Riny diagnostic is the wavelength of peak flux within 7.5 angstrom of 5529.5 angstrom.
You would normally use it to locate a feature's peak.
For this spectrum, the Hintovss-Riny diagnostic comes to 5528.5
